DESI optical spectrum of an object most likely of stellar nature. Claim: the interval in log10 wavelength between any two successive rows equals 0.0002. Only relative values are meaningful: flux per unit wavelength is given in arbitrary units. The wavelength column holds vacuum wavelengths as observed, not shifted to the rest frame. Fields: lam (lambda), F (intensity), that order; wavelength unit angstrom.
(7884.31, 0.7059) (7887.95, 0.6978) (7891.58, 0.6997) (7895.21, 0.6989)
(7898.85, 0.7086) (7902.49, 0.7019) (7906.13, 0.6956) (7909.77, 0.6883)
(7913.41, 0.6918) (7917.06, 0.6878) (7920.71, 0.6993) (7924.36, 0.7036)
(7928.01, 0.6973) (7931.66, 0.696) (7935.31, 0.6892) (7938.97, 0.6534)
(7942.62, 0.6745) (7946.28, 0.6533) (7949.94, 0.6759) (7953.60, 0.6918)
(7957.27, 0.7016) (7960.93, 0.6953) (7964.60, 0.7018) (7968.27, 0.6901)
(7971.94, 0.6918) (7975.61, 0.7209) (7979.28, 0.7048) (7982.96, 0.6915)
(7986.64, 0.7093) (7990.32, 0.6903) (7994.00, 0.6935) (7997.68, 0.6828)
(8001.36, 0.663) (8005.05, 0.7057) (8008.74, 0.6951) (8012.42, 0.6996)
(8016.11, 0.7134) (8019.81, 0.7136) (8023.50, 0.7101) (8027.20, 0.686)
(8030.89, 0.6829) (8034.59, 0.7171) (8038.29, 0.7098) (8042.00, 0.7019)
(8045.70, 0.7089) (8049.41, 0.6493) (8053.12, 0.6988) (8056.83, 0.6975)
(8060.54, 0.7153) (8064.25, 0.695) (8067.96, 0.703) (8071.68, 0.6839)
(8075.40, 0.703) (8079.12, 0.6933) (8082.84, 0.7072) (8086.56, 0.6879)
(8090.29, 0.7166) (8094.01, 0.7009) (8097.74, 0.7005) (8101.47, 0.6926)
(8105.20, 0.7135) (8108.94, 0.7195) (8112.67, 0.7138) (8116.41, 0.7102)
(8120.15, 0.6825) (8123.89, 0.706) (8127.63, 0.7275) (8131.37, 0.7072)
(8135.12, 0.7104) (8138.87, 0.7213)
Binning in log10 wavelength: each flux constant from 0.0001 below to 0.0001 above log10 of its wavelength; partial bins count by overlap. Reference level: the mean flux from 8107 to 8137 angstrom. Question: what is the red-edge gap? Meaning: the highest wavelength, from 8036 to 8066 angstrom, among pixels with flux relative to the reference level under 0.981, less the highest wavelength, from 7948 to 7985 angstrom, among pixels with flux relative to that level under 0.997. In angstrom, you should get 81.3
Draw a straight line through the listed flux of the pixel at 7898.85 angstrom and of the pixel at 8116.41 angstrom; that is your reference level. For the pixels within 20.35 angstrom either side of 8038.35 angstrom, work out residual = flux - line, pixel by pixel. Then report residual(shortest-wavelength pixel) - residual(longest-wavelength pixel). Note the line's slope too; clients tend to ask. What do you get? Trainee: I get 0.016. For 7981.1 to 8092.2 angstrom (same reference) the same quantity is -0.024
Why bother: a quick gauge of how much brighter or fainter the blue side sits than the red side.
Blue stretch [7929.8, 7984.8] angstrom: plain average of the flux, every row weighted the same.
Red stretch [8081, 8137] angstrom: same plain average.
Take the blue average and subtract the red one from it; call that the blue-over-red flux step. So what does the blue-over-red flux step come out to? -0.018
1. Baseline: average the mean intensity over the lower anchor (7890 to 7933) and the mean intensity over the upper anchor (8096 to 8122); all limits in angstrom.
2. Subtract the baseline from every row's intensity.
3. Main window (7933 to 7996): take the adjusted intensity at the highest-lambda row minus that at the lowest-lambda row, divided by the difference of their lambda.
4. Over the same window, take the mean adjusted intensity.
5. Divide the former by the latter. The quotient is -0.01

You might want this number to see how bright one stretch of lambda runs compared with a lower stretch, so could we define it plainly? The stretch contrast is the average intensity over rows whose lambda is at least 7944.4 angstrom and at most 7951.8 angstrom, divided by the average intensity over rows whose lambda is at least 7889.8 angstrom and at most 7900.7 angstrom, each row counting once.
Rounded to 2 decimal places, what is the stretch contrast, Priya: 0.95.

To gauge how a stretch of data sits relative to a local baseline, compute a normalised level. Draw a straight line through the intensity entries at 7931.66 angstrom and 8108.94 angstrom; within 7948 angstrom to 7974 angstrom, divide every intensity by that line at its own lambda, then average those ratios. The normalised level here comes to 0.990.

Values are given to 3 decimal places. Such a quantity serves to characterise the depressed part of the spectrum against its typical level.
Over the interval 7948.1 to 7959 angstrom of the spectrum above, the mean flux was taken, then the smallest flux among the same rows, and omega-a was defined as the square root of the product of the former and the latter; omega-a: 0.683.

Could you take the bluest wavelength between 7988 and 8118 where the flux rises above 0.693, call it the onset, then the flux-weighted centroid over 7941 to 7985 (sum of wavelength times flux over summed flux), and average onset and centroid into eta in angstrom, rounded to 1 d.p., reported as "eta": 7978.5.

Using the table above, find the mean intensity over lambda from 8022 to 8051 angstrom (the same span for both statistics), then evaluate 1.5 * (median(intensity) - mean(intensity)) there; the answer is 0.014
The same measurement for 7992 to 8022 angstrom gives 0.002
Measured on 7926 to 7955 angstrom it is 0.005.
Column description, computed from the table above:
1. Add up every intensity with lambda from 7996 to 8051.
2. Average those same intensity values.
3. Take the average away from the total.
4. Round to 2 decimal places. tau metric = 9.74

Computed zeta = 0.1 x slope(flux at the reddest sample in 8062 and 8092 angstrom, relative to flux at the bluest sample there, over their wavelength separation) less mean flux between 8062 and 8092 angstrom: -0.699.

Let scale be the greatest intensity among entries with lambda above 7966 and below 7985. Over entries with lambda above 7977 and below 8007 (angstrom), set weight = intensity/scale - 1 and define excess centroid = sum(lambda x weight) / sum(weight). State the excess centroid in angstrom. 7993.9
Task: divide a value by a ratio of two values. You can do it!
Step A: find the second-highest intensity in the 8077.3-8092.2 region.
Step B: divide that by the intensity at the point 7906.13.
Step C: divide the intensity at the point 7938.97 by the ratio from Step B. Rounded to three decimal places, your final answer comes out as 0.643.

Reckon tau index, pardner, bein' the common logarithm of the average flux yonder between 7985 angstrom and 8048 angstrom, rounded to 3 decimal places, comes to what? -0.156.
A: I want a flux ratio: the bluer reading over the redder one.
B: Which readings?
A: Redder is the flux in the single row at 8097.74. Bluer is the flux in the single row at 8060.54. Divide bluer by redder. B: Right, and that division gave 1.02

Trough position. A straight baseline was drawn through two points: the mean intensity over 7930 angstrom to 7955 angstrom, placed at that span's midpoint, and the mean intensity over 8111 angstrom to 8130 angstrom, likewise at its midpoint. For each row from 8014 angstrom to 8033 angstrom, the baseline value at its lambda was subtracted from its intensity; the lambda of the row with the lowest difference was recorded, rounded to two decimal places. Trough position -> 8030.89 angstrom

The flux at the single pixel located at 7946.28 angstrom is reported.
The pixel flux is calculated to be 0.6533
